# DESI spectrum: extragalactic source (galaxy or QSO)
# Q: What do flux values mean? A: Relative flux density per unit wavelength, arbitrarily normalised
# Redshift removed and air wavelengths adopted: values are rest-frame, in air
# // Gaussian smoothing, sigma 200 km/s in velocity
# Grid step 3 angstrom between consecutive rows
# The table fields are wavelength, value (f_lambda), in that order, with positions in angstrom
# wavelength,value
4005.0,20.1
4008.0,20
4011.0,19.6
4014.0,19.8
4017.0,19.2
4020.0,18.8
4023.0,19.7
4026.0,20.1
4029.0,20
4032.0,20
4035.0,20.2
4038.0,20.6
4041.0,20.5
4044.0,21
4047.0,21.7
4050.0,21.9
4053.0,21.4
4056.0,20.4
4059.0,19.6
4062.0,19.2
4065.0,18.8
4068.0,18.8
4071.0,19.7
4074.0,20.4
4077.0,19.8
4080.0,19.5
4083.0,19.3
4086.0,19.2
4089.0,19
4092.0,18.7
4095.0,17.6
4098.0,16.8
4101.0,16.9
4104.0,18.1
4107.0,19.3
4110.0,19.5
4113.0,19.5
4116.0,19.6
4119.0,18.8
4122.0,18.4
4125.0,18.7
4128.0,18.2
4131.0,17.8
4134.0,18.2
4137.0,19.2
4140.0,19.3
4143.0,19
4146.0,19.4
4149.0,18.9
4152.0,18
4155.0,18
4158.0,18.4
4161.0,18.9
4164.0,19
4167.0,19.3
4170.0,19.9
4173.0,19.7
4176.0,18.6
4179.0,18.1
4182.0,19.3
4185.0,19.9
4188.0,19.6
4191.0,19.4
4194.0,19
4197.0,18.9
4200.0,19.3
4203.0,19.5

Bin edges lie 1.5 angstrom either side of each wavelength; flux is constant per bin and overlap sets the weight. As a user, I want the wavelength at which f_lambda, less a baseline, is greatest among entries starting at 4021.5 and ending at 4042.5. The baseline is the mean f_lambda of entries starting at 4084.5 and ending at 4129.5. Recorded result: 4038.0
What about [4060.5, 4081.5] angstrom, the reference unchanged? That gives 4074.0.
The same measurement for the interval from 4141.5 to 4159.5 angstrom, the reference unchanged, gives 4146.0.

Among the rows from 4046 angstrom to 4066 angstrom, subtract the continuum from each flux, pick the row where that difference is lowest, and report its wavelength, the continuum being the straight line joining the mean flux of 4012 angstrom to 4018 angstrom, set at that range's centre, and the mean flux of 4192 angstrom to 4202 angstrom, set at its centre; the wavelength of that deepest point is 4065.0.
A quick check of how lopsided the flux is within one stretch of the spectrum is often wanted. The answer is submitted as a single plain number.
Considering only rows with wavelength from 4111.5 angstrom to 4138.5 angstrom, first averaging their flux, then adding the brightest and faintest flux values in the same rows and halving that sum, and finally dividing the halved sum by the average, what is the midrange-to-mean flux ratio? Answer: 1.00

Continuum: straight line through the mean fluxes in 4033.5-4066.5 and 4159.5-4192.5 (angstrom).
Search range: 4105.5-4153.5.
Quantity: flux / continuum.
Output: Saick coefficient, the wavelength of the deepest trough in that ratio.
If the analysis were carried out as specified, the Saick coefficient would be 4131.0 angstrom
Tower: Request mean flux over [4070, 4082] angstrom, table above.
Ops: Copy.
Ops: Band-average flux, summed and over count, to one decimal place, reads 19.8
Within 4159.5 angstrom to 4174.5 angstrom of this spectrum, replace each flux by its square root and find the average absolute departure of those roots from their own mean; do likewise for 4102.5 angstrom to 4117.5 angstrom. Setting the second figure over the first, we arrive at 1.3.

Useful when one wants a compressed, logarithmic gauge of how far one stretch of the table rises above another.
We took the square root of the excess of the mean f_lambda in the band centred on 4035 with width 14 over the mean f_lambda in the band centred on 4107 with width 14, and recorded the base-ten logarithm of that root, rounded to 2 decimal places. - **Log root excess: 0.10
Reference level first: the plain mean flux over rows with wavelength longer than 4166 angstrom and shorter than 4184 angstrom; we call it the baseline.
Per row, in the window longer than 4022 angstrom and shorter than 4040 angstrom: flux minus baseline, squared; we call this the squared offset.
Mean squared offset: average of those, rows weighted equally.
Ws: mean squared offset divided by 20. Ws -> 0.05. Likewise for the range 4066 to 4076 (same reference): 0.03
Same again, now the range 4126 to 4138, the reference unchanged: 0.05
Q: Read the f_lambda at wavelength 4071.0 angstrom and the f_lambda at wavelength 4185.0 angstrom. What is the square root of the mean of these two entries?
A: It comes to 4.45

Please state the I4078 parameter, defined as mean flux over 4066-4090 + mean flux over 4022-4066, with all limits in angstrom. 39.8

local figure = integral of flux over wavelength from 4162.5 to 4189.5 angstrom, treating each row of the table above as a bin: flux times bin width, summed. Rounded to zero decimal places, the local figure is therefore 520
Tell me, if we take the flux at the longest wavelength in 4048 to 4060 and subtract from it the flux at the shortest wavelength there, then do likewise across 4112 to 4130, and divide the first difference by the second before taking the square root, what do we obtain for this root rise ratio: 1.3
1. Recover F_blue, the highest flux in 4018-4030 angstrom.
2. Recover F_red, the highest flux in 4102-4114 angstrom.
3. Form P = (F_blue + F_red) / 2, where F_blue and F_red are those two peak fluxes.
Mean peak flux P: 19.8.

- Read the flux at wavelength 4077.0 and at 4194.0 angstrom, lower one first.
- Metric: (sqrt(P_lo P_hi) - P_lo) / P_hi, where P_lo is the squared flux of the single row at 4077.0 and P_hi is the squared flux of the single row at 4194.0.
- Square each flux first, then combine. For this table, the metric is -0.044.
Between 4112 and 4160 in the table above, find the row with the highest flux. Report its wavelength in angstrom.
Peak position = 4116.0 angstrom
